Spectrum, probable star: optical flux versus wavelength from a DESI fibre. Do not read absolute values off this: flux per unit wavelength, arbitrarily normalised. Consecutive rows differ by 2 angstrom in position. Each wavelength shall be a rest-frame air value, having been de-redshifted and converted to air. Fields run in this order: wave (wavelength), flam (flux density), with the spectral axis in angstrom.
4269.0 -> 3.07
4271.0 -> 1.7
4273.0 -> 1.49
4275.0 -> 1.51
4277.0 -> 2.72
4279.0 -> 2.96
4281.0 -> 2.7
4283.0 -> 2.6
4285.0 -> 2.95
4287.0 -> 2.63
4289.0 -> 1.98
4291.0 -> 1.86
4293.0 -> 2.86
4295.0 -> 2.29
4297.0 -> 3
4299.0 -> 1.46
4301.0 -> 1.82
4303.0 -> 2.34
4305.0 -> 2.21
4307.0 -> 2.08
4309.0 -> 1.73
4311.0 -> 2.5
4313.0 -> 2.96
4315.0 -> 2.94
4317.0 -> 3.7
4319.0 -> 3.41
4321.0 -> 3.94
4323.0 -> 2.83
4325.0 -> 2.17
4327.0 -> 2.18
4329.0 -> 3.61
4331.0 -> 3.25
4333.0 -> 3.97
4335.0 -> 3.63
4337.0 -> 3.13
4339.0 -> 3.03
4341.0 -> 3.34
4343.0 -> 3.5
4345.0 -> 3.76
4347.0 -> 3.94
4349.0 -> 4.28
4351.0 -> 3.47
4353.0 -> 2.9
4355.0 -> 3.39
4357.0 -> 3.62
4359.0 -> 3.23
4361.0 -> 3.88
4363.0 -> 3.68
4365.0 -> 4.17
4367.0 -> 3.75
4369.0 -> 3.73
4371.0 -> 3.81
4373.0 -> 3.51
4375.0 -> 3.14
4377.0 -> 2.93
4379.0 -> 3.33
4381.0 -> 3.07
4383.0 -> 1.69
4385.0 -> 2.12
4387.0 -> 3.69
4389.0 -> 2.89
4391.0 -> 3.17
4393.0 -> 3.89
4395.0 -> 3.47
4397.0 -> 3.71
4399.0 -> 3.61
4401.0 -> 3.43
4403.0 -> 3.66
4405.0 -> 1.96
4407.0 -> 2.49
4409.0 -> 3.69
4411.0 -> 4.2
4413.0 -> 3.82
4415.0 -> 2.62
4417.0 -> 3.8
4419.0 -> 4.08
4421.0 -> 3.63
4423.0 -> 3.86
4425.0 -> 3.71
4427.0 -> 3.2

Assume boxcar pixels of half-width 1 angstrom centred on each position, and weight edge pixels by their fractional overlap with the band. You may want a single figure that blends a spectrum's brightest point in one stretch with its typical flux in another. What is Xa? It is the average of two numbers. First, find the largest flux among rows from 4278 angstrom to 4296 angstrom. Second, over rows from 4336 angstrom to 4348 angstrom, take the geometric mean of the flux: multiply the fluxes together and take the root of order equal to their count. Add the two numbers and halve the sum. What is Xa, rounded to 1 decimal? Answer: 3.2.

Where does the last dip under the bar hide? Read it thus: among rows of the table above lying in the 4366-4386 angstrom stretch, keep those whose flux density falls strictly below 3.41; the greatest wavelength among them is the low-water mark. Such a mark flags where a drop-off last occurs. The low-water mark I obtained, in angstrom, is 4385.0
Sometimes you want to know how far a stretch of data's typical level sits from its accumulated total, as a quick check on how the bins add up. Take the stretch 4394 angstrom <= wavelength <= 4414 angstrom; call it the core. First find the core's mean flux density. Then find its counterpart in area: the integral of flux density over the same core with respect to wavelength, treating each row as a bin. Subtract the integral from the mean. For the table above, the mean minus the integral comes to -65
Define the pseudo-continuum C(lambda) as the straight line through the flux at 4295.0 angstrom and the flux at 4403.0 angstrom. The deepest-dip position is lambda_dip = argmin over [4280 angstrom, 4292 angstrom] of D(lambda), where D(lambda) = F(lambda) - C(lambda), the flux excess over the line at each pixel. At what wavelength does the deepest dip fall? 4291.0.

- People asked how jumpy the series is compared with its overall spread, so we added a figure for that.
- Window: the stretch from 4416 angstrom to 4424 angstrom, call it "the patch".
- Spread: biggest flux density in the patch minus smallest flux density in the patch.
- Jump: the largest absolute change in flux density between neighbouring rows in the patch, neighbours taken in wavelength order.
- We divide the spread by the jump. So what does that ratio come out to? 1.0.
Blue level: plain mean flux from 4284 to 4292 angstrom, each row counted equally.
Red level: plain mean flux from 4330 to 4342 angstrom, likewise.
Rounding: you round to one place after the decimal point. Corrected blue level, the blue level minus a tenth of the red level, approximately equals 2.0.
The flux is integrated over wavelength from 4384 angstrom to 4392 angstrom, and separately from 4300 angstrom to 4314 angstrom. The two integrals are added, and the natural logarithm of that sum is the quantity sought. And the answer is 4.01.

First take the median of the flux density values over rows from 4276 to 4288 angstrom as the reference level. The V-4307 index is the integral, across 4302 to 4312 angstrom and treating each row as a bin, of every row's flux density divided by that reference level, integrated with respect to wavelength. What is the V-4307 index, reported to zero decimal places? 8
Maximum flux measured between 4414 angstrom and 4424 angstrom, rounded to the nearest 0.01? 4.08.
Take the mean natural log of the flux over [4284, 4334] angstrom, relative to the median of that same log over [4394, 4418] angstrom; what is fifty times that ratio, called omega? 37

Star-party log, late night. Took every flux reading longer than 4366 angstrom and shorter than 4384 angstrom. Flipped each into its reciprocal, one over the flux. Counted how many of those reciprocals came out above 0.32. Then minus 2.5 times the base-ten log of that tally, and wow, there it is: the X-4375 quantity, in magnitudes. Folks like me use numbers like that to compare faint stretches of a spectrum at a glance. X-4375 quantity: -1.2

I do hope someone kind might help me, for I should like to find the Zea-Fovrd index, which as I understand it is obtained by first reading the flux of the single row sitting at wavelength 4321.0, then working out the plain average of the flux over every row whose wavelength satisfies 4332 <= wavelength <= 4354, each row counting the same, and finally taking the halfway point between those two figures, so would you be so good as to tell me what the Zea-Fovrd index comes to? 3.7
